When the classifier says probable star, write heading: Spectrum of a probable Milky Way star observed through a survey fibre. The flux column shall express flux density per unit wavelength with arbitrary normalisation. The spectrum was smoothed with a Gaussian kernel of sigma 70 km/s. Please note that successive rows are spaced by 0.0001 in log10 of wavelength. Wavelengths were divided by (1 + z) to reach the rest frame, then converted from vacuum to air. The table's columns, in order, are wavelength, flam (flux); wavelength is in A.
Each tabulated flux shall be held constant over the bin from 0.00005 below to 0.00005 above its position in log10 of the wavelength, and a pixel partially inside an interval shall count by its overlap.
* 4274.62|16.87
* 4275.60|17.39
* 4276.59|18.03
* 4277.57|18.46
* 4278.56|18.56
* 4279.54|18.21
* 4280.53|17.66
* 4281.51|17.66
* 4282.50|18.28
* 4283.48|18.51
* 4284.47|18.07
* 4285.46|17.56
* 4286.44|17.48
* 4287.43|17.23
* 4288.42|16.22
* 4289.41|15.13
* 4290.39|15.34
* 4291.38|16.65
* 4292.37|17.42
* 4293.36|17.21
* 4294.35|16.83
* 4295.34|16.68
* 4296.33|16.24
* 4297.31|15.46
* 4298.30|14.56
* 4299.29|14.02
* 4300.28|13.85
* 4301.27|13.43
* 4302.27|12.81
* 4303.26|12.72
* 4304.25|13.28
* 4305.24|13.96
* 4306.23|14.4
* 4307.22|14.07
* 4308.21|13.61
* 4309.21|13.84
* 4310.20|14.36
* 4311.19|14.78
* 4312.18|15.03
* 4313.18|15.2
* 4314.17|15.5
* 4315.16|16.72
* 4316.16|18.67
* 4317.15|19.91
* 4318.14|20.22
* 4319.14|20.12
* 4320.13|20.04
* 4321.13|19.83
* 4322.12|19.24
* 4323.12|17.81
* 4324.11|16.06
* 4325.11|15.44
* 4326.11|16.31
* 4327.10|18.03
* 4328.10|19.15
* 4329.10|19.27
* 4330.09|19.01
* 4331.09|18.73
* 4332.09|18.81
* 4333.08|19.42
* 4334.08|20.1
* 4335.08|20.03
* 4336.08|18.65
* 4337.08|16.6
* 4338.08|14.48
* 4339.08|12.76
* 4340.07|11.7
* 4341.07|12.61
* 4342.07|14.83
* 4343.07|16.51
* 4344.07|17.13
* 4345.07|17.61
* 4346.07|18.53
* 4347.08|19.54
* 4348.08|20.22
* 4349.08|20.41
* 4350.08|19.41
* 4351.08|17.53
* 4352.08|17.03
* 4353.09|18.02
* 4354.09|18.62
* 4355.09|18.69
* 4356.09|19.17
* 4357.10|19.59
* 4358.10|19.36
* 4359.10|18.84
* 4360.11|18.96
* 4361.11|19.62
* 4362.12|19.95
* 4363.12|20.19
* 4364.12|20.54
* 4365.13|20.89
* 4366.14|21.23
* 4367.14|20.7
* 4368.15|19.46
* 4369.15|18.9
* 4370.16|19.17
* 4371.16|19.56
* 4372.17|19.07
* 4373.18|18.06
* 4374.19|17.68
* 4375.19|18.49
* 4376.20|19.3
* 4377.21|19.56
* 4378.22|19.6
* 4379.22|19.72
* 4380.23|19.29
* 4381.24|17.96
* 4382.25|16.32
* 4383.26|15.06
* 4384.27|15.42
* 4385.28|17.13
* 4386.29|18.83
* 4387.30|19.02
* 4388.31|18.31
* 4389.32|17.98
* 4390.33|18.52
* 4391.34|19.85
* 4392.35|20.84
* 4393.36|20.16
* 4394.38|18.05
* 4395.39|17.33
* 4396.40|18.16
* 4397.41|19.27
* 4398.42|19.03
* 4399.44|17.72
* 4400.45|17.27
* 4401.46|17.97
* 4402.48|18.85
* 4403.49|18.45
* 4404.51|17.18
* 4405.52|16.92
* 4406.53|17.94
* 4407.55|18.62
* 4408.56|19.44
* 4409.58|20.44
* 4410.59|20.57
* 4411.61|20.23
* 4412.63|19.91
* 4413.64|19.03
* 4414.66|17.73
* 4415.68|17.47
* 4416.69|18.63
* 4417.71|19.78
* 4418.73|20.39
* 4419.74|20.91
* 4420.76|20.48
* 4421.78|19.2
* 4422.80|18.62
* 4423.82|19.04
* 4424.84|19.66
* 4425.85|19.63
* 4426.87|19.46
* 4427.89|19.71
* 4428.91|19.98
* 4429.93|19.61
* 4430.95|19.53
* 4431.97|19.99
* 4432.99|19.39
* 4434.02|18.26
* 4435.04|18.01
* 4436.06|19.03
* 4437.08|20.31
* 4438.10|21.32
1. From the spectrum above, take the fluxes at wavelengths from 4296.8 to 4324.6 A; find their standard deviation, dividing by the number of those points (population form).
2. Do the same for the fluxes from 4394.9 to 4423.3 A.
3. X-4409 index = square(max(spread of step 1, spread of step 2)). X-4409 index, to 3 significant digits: 6.23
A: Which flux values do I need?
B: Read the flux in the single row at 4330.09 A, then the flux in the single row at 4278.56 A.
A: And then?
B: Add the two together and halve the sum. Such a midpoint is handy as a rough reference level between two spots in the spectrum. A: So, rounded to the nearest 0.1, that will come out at 18.8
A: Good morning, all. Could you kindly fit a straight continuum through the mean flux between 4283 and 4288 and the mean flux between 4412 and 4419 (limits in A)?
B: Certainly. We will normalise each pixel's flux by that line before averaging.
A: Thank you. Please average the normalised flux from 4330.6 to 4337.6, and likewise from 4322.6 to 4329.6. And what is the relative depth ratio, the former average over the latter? 1.08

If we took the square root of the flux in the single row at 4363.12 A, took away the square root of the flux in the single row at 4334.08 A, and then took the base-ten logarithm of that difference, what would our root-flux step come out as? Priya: -2.0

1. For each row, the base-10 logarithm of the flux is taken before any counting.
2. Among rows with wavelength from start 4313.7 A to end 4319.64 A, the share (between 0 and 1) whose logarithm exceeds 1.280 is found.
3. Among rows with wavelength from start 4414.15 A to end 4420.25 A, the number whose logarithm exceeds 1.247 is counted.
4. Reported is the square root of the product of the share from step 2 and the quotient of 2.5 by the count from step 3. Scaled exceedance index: 0.50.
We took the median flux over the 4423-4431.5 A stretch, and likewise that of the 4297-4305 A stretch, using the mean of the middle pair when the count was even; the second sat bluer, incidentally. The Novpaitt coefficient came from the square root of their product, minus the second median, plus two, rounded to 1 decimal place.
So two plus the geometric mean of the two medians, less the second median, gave 4.7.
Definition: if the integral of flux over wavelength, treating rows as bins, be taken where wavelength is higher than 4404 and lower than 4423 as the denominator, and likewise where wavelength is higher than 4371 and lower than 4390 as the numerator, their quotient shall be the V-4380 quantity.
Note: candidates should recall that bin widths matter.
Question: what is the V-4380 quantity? 0.95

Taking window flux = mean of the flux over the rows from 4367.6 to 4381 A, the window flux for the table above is 19.1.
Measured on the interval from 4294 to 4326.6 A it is 15.9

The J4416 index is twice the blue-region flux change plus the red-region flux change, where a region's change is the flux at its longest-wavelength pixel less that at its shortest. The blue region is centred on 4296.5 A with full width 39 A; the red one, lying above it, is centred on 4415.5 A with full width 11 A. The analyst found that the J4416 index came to -3.6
